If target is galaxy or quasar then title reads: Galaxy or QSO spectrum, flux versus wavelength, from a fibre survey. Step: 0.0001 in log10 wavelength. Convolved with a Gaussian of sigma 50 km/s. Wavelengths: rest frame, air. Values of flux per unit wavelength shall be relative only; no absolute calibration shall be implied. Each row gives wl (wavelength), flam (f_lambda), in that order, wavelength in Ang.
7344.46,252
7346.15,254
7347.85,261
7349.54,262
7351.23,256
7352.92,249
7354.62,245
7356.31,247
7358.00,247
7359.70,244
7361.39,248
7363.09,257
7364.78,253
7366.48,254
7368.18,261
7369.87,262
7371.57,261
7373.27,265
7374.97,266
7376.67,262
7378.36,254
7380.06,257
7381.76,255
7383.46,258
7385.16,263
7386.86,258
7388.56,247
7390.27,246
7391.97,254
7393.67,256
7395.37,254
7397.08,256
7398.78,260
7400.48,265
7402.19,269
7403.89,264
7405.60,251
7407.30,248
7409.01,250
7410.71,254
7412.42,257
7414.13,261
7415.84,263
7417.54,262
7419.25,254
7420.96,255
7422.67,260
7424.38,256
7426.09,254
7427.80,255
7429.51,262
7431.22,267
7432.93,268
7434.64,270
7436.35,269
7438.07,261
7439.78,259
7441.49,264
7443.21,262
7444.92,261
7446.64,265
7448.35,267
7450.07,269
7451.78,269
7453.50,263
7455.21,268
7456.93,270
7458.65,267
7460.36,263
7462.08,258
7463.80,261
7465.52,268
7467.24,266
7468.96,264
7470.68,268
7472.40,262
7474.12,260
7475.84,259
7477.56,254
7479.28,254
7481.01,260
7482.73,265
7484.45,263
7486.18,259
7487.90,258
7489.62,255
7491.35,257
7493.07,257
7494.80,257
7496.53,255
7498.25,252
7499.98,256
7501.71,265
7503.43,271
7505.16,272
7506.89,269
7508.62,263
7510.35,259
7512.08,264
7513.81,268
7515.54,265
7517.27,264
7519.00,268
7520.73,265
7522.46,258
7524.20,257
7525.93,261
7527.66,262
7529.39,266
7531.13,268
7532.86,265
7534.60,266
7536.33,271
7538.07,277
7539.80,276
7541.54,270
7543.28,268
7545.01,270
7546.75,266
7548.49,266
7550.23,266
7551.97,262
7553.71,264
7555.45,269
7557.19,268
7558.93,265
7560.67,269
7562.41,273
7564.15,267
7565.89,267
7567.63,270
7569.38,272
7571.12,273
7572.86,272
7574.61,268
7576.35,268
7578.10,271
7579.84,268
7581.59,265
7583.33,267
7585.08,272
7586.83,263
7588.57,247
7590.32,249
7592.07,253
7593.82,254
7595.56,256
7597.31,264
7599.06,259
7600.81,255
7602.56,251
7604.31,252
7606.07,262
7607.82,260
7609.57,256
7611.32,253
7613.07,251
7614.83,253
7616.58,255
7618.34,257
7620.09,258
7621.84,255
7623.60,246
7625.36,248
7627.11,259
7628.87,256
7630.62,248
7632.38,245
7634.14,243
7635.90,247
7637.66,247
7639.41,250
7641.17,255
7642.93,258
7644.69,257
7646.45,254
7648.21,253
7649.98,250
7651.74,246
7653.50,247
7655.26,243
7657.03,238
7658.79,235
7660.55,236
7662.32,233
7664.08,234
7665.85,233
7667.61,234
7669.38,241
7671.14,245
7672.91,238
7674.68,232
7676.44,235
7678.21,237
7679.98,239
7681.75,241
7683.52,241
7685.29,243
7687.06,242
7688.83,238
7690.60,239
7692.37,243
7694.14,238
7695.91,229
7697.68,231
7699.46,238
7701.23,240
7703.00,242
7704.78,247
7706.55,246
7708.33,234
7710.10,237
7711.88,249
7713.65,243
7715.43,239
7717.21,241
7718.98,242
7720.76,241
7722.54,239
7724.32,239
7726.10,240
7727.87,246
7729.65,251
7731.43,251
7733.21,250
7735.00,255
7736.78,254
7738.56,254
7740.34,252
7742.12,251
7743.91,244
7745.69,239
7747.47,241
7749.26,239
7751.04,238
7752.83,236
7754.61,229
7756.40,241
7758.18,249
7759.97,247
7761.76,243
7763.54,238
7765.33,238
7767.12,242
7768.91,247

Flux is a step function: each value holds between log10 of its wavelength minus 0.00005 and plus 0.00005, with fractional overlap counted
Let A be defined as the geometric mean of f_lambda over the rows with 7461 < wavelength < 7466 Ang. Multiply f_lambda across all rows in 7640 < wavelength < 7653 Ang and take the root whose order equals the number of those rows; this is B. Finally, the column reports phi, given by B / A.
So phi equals 0.97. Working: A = 262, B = 253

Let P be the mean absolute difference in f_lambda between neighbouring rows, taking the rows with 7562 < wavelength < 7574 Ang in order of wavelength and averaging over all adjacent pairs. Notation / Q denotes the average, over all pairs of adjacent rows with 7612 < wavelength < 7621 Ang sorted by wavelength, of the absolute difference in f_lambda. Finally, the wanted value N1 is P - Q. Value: 0.4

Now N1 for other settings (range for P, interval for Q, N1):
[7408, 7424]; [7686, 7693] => 0.5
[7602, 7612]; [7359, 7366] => -1.7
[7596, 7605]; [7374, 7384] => -0.5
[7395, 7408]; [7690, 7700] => -0.3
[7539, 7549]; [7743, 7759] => -2.1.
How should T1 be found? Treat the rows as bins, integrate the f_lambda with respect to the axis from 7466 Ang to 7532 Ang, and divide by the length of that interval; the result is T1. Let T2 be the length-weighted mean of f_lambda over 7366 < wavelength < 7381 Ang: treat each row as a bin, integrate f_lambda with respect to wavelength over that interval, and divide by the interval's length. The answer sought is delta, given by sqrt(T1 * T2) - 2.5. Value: 259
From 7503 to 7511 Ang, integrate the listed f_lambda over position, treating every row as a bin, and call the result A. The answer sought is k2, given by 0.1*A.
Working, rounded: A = 2133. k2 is 213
